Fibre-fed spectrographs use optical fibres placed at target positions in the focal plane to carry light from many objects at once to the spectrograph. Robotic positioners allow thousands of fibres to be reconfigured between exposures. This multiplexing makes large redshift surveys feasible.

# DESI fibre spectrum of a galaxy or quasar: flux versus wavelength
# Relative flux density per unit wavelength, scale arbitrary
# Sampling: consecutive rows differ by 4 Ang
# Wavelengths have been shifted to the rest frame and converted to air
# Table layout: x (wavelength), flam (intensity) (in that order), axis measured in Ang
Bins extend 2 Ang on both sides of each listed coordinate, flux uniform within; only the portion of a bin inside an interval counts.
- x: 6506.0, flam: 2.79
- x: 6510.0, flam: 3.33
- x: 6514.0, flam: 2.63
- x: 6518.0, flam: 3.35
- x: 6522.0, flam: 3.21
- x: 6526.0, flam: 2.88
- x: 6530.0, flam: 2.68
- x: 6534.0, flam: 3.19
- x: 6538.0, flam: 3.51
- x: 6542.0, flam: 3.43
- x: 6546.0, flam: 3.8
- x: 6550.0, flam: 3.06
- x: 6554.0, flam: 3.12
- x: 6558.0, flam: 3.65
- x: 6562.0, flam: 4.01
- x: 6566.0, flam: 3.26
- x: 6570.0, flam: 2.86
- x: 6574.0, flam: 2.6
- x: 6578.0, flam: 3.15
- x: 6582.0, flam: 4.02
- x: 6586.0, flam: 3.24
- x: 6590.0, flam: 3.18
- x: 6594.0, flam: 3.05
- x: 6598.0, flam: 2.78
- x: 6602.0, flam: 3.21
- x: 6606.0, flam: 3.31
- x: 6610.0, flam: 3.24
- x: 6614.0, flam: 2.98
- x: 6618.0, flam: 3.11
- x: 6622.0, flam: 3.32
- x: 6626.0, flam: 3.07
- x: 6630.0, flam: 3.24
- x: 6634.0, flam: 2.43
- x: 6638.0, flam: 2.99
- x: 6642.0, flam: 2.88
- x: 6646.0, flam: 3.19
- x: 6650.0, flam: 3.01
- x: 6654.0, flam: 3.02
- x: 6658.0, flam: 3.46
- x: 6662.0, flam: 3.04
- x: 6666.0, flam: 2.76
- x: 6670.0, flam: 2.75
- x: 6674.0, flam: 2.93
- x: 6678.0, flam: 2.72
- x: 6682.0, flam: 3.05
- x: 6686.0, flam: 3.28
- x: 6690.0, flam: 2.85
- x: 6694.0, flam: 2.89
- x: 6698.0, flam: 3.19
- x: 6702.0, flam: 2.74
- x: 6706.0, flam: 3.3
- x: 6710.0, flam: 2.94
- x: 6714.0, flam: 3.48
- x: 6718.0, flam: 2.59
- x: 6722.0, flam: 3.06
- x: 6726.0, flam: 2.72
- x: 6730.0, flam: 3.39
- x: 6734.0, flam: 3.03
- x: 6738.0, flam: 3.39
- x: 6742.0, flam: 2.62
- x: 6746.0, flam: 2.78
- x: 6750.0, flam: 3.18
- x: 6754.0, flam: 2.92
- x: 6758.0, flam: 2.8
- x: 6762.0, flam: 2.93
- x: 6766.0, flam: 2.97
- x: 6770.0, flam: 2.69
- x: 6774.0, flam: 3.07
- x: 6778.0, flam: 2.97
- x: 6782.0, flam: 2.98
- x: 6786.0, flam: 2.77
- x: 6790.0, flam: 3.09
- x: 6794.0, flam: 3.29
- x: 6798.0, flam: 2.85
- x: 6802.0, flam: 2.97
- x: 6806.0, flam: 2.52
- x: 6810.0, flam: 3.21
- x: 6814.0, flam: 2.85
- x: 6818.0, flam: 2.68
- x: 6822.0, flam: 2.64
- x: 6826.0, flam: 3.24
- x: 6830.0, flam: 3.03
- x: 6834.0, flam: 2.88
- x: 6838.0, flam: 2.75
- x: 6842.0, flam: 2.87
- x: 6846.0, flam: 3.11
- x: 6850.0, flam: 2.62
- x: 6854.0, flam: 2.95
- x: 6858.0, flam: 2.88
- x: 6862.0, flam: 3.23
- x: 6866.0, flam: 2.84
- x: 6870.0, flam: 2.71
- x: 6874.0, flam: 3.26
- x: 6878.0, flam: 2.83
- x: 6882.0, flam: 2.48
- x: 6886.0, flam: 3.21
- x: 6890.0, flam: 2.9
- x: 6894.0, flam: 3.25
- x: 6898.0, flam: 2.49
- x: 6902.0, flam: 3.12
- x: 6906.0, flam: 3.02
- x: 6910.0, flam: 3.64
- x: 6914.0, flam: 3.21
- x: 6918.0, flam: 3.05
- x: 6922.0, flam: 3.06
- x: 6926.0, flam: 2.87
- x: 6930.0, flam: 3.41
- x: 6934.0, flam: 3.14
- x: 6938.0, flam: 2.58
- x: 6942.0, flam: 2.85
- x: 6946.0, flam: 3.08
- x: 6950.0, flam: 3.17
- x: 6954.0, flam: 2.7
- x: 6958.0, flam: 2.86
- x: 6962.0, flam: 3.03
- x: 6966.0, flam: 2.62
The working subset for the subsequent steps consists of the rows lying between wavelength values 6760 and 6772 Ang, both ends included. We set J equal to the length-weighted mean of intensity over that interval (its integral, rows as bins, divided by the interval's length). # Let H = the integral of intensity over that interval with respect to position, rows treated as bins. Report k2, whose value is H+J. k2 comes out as 37.2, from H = 34.4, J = 2.86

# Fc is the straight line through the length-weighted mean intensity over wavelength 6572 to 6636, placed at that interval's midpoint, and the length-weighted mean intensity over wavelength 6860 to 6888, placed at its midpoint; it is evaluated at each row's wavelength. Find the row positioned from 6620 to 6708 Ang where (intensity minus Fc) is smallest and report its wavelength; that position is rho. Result 6634.0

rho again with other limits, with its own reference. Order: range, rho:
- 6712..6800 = 6718.0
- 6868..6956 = 6882.0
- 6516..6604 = 6574.0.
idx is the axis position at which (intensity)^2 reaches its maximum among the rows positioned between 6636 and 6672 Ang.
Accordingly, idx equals 6658.0 Ang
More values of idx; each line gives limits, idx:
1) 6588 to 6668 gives 6658.0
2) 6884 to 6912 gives 6910.0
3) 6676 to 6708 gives 6706.0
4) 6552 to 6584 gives 6582.0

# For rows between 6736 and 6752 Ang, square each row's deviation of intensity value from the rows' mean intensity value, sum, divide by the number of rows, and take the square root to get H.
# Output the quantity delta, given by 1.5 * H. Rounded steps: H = 0.31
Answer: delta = 0.46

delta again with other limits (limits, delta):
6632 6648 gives 0.42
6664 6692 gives 0.28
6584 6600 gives 0.27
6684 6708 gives 0.33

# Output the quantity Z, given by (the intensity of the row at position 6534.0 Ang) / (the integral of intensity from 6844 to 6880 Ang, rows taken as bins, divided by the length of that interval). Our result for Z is 1.09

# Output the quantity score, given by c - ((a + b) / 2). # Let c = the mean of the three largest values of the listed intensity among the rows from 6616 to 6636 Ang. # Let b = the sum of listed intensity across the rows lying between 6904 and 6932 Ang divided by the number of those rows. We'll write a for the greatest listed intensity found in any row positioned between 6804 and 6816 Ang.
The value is 0.03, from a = 3.21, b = 3.18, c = 3.22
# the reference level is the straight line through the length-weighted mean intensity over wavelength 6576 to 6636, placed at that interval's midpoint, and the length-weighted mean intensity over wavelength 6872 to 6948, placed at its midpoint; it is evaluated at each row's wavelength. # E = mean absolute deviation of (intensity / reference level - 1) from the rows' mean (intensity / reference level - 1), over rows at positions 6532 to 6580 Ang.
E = 0.098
